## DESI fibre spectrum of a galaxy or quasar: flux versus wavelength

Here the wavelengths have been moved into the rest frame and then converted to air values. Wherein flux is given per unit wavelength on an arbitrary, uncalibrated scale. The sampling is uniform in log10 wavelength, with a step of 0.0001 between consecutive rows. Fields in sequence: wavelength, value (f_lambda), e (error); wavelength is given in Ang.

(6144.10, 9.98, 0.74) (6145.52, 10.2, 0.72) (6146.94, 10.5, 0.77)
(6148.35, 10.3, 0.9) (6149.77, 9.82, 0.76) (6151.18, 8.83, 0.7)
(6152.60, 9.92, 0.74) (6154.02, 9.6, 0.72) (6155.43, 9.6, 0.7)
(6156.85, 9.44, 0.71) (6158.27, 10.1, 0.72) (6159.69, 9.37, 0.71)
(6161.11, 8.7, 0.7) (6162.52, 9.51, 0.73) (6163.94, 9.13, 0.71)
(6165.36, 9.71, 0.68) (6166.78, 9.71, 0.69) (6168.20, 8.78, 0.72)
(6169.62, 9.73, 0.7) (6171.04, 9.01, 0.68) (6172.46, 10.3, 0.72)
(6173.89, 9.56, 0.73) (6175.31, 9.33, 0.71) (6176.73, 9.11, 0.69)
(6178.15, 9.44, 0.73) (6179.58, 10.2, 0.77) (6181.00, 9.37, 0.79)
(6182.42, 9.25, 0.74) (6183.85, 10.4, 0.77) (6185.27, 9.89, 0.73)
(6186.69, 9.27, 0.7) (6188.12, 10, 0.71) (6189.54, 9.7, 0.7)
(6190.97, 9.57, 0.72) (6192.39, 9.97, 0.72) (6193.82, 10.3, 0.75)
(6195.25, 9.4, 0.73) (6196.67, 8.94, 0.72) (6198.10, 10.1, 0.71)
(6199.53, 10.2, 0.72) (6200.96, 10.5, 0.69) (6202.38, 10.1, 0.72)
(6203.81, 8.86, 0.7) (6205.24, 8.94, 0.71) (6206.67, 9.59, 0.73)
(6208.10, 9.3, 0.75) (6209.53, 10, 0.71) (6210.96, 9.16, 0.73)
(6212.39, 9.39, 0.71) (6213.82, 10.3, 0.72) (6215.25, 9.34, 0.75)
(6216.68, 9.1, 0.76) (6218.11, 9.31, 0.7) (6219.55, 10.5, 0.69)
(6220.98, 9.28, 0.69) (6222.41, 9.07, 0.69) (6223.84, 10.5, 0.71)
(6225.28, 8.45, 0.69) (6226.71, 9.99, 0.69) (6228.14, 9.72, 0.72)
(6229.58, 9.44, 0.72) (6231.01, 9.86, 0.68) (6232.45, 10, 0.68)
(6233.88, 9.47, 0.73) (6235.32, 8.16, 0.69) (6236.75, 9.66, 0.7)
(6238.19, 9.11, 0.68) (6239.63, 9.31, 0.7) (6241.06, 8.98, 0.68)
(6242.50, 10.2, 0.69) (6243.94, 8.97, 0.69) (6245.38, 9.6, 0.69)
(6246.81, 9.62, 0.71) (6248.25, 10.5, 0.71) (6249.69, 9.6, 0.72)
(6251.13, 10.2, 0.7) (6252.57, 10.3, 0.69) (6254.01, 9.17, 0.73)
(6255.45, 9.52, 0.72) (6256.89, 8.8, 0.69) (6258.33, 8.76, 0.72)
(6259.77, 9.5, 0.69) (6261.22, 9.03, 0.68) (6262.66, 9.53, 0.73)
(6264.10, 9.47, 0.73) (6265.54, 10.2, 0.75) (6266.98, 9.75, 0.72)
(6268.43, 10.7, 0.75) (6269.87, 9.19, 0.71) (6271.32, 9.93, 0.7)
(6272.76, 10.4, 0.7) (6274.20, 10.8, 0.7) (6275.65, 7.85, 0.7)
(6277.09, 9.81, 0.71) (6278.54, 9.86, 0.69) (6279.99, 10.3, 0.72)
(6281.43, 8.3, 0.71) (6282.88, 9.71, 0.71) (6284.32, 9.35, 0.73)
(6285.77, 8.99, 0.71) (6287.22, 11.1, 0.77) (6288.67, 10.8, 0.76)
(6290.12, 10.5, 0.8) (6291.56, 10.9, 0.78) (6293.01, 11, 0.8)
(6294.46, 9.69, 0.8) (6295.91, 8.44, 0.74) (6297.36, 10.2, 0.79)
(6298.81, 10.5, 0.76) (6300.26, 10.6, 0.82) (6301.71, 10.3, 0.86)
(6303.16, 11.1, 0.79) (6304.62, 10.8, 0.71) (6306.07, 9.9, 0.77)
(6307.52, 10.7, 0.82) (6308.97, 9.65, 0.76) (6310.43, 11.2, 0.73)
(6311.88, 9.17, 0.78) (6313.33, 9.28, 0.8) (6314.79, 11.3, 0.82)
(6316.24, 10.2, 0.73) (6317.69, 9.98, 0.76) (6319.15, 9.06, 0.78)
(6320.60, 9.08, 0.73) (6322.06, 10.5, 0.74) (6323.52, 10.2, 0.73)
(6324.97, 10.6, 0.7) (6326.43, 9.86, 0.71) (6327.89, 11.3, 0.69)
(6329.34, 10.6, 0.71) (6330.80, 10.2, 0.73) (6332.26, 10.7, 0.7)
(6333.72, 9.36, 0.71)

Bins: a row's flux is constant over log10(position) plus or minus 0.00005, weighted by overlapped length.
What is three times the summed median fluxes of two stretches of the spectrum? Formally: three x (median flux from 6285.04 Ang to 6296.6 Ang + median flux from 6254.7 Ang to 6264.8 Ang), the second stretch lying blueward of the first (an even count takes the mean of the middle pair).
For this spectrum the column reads 60.4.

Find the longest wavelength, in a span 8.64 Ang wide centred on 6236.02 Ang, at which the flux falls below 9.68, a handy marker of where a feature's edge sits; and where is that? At 6239.63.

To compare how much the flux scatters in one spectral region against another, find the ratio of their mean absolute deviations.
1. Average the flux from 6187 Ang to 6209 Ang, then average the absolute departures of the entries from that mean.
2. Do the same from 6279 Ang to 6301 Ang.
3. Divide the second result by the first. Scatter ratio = 1.73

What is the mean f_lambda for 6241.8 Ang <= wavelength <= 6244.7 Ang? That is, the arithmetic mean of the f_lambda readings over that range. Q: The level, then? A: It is 9.6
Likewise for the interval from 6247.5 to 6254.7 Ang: 10.0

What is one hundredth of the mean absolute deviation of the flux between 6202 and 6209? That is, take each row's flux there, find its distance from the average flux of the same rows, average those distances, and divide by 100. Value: 0.0039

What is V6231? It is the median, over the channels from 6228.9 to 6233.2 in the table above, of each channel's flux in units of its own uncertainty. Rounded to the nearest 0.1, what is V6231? 14.5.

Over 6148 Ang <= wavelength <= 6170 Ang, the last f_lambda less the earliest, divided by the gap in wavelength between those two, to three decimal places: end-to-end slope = -0.027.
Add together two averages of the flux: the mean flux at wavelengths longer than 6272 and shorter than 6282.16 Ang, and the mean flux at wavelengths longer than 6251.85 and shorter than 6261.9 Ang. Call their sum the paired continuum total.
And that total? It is 18.9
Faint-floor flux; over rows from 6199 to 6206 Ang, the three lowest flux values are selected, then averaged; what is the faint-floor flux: 9.30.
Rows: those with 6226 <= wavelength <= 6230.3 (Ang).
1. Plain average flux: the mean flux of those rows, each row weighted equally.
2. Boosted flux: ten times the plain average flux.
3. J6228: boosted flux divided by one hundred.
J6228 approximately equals 0.97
